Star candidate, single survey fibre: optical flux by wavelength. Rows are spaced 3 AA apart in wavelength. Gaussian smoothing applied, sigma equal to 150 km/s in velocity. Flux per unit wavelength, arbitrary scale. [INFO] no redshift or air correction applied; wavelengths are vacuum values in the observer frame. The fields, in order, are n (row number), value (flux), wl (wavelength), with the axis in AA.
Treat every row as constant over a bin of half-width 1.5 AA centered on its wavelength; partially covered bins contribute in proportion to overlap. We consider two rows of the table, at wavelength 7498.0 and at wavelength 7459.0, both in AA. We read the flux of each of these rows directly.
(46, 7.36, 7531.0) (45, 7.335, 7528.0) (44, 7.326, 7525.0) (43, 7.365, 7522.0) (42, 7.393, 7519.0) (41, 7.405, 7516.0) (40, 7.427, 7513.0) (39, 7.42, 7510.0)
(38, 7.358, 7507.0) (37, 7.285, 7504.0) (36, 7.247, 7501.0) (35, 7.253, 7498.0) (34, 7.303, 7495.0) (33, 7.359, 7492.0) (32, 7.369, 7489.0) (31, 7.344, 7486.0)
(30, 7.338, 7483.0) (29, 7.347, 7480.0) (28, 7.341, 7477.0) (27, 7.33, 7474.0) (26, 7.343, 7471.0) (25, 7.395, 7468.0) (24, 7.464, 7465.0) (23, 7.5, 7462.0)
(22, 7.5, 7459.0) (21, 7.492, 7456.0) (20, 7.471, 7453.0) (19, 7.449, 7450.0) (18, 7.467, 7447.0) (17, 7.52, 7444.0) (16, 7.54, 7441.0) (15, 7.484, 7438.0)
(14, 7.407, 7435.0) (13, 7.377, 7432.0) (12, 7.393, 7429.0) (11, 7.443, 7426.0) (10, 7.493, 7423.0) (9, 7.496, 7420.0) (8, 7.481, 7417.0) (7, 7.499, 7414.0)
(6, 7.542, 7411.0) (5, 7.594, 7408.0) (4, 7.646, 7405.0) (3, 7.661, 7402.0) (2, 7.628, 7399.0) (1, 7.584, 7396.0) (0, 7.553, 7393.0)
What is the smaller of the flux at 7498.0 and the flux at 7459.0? 7.25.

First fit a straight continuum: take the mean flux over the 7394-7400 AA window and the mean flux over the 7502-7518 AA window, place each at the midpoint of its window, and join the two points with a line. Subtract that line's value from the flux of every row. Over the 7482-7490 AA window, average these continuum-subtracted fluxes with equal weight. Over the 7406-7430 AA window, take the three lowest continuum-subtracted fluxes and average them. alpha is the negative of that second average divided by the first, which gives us -1.5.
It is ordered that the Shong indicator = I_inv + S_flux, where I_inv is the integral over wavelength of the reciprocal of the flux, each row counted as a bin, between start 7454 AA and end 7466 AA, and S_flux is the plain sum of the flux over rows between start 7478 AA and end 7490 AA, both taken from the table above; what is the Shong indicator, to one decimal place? 31.0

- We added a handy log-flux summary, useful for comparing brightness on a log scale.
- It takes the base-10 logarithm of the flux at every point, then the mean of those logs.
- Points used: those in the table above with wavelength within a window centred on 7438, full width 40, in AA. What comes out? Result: 0.873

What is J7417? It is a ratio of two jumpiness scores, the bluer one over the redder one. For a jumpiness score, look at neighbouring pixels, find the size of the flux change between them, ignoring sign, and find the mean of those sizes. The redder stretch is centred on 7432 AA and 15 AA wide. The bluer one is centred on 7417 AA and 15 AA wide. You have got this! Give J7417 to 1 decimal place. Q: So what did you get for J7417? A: 0.5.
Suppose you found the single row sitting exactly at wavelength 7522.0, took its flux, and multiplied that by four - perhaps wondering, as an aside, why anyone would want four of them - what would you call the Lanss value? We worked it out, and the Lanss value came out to 29.5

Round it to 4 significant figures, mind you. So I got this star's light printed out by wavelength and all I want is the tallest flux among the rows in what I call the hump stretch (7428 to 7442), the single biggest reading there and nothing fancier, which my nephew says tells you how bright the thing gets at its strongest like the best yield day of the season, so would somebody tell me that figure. 7.540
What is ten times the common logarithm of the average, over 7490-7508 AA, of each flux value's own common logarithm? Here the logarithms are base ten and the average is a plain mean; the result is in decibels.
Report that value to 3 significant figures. -0.638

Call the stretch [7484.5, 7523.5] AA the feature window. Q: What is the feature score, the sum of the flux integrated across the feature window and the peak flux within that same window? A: 294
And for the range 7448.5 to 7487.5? 296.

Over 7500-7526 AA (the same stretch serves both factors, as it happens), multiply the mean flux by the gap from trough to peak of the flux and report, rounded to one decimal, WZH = 1.3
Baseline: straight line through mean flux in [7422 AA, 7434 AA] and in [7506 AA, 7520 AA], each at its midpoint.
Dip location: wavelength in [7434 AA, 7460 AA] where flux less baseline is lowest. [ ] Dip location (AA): 7435.0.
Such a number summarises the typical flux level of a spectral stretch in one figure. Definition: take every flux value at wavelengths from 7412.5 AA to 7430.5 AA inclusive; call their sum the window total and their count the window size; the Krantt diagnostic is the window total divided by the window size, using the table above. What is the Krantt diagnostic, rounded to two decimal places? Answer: 7.47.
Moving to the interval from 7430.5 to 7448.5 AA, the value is 7.47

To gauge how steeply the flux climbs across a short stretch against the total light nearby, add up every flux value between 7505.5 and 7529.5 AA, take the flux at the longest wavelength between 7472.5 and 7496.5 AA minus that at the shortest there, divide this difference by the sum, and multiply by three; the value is -0.001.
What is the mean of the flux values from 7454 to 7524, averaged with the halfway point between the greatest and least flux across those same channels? 7.37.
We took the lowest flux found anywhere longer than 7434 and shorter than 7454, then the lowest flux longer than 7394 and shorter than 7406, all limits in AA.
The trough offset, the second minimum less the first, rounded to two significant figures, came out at 0.18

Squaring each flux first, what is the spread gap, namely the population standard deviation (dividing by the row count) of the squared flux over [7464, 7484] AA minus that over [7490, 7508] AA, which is 0.01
